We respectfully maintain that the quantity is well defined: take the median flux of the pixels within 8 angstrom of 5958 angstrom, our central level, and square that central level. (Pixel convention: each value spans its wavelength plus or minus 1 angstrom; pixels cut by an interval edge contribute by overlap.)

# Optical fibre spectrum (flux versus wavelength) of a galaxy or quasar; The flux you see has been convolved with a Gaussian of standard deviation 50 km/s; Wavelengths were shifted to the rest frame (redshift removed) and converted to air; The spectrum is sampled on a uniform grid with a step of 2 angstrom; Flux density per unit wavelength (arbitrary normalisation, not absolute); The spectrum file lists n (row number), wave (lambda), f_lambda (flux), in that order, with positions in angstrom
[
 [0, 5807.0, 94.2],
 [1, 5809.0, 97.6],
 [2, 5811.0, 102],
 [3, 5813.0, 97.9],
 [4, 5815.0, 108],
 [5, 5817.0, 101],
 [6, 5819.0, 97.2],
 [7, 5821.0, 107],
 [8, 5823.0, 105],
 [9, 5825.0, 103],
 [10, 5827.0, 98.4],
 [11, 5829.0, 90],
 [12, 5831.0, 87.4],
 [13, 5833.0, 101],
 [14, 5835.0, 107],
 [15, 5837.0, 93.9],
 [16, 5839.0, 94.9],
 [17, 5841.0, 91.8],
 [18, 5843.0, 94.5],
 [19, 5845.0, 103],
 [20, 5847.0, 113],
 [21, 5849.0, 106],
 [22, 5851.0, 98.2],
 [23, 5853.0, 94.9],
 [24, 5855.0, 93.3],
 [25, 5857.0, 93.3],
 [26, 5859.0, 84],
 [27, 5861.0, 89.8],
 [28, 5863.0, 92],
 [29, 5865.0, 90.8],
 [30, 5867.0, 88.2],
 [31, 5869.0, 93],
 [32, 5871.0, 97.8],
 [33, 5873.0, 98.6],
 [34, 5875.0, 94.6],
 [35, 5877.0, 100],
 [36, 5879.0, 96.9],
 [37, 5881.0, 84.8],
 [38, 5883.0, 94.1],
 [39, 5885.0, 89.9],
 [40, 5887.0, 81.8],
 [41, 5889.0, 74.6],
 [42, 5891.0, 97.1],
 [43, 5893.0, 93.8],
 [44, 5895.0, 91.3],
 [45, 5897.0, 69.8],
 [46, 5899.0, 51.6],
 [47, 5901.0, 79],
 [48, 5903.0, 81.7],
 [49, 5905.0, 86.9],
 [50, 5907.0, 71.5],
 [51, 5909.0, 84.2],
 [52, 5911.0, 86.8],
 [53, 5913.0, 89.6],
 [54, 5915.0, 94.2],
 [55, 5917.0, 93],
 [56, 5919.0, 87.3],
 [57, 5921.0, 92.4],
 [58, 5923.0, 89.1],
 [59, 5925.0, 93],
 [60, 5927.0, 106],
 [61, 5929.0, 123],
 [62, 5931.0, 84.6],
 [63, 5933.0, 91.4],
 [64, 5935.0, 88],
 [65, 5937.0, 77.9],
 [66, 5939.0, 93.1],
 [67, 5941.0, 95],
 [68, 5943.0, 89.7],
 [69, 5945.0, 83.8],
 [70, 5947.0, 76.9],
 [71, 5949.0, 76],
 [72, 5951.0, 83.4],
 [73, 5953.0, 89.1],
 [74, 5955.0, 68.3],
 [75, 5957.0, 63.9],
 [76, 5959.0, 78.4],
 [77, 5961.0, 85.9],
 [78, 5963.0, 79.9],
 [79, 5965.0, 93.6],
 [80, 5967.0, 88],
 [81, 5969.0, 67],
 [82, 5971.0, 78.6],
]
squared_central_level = 6667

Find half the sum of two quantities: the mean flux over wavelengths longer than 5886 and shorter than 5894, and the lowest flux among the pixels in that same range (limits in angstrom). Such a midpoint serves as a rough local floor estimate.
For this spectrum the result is 81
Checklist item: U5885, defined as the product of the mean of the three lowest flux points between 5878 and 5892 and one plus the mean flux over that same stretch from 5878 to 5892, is 7192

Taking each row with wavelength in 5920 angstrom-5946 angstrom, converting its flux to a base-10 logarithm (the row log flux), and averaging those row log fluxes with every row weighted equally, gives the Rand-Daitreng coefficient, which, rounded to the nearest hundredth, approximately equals 1.97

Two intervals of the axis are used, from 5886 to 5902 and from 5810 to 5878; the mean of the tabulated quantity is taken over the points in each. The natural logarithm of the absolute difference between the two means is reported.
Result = 2.9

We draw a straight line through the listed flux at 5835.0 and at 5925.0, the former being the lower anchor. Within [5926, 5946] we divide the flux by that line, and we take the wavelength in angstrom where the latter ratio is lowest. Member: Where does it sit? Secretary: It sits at 5937.0 angstrom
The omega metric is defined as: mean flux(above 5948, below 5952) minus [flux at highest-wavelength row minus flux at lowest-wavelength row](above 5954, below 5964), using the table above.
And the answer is 68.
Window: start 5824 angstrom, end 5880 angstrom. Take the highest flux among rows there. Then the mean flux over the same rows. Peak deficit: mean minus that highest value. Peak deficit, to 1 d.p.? -17.0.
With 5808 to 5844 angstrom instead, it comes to -9.2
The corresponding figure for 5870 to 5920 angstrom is -13.2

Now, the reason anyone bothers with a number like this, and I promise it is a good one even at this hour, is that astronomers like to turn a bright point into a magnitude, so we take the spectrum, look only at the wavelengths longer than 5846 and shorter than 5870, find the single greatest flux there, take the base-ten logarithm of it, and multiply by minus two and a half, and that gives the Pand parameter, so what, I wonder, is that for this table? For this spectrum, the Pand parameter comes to -5.13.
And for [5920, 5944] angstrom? -5.22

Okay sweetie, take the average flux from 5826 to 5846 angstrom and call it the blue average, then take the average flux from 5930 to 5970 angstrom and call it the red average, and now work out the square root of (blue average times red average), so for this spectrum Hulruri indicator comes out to 89.2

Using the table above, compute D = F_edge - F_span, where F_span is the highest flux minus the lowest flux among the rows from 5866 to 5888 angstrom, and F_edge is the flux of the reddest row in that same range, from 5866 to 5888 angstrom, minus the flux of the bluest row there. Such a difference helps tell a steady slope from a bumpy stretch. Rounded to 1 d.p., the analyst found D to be -24.6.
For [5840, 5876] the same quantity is -26.2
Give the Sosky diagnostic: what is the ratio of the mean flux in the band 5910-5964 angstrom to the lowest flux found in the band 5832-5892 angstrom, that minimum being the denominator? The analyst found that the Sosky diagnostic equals 1.2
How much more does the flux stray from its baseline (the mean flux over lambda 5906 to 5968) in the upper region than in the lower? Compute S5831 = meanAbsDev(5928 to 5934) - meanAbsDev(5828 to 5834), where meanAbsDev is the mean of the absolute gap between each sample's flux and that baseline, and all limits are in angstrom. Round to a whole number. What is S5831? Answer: 8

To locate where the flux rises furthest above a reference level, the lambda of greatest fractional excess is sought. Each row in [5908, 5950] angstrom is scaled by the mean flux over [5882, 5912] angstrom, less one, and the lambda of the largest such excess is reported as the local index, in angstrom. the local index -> 5929.0 angstrom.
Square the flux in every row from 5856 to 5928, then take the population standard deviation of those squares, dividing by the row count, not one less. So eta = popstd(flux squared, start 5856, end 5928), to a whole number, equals 1591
